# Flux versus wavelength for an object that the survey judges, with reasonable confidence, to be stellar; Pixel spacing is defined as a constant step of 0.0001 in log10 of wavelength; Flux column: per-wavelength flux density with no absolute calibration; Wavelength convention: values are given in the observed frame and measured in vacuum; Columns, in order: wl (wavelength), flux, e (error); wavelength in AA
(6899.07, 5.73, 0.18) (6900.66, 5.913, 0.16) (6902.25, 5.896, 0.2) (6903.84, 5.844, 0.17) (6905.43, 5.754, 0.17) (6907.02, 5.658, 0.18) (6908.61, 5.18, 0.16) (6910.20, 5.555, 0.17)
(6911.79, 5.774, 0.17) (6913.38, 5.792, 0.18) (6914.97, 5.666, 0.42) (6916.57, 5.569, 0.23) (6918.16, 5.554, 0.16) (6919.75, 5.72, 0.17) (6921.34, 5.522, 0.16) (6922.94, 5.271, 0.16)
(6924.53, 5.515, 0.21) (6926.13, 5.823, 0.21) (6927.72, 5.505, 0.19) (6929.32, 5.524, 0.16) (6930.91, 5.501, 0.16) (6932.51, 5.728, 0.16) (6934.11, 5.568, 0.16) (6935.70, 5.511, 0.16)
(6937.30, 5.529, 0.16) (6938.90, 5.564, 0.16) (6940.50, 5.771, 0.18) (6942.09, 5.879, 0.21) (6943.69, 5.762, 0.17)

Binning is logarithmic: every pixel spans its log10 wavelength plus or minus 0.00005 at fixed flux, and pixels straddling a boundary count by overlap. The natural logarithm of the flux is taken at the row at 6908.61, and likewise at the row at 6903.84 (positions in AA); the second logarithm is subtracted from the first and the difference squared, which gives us 0.015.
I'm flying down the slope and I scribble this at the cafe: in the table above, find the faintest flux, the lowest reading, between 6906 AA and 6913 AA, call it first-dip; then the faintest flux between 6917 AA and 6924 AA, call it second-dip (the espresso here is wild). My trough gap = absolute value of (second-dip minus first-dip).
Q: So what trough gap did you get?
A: 0.091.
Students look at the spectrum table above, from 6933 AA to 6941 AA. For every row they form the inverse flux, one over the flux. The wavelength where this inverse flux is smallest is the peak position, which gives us 6940.50 AA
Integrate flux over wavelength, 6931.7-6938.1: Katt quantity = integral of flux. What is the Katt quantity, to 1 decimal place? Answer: 35.7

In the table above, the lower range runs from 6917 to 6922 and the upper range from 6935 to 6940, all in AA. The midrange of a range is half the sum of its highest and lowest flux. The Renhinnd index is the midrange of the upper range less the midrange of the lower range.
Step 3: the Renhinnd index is -0.1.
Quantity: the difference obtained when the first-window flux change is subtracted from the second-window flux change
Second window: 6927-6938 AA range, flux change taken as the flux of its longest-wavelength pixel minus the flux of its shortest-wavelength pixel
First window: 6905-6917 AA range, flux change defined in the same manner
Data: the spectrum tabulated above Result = 0.21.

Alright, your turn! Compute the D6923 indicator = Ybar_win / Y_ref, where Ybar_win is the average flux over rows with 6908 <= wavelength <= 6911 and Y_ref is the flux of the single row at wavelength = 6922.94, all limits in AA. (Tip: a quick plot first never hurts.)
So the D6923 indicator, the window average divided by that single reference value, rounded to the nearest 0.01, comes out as 1.02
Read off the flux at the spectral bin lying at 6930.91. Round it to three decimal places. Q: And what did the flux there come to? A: 5.501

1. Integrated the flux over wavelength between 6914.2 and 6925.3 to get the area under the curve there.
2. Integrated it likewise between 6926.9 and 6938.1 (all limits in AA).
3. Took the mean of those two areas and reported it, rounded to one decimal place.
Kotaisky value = 61.9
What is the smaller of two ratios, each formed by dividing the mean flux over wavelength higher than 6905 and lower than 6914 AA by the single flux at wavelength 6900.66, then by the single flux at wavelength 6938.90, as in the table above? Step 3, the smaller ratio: 0.95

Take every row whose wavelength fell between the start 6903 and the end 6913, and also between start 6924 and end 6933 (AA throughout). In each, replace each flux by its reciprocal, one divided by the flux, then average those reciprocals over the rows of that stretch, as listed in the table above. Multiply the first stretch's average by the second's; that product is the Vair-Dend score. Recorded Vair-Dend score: 0.0318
